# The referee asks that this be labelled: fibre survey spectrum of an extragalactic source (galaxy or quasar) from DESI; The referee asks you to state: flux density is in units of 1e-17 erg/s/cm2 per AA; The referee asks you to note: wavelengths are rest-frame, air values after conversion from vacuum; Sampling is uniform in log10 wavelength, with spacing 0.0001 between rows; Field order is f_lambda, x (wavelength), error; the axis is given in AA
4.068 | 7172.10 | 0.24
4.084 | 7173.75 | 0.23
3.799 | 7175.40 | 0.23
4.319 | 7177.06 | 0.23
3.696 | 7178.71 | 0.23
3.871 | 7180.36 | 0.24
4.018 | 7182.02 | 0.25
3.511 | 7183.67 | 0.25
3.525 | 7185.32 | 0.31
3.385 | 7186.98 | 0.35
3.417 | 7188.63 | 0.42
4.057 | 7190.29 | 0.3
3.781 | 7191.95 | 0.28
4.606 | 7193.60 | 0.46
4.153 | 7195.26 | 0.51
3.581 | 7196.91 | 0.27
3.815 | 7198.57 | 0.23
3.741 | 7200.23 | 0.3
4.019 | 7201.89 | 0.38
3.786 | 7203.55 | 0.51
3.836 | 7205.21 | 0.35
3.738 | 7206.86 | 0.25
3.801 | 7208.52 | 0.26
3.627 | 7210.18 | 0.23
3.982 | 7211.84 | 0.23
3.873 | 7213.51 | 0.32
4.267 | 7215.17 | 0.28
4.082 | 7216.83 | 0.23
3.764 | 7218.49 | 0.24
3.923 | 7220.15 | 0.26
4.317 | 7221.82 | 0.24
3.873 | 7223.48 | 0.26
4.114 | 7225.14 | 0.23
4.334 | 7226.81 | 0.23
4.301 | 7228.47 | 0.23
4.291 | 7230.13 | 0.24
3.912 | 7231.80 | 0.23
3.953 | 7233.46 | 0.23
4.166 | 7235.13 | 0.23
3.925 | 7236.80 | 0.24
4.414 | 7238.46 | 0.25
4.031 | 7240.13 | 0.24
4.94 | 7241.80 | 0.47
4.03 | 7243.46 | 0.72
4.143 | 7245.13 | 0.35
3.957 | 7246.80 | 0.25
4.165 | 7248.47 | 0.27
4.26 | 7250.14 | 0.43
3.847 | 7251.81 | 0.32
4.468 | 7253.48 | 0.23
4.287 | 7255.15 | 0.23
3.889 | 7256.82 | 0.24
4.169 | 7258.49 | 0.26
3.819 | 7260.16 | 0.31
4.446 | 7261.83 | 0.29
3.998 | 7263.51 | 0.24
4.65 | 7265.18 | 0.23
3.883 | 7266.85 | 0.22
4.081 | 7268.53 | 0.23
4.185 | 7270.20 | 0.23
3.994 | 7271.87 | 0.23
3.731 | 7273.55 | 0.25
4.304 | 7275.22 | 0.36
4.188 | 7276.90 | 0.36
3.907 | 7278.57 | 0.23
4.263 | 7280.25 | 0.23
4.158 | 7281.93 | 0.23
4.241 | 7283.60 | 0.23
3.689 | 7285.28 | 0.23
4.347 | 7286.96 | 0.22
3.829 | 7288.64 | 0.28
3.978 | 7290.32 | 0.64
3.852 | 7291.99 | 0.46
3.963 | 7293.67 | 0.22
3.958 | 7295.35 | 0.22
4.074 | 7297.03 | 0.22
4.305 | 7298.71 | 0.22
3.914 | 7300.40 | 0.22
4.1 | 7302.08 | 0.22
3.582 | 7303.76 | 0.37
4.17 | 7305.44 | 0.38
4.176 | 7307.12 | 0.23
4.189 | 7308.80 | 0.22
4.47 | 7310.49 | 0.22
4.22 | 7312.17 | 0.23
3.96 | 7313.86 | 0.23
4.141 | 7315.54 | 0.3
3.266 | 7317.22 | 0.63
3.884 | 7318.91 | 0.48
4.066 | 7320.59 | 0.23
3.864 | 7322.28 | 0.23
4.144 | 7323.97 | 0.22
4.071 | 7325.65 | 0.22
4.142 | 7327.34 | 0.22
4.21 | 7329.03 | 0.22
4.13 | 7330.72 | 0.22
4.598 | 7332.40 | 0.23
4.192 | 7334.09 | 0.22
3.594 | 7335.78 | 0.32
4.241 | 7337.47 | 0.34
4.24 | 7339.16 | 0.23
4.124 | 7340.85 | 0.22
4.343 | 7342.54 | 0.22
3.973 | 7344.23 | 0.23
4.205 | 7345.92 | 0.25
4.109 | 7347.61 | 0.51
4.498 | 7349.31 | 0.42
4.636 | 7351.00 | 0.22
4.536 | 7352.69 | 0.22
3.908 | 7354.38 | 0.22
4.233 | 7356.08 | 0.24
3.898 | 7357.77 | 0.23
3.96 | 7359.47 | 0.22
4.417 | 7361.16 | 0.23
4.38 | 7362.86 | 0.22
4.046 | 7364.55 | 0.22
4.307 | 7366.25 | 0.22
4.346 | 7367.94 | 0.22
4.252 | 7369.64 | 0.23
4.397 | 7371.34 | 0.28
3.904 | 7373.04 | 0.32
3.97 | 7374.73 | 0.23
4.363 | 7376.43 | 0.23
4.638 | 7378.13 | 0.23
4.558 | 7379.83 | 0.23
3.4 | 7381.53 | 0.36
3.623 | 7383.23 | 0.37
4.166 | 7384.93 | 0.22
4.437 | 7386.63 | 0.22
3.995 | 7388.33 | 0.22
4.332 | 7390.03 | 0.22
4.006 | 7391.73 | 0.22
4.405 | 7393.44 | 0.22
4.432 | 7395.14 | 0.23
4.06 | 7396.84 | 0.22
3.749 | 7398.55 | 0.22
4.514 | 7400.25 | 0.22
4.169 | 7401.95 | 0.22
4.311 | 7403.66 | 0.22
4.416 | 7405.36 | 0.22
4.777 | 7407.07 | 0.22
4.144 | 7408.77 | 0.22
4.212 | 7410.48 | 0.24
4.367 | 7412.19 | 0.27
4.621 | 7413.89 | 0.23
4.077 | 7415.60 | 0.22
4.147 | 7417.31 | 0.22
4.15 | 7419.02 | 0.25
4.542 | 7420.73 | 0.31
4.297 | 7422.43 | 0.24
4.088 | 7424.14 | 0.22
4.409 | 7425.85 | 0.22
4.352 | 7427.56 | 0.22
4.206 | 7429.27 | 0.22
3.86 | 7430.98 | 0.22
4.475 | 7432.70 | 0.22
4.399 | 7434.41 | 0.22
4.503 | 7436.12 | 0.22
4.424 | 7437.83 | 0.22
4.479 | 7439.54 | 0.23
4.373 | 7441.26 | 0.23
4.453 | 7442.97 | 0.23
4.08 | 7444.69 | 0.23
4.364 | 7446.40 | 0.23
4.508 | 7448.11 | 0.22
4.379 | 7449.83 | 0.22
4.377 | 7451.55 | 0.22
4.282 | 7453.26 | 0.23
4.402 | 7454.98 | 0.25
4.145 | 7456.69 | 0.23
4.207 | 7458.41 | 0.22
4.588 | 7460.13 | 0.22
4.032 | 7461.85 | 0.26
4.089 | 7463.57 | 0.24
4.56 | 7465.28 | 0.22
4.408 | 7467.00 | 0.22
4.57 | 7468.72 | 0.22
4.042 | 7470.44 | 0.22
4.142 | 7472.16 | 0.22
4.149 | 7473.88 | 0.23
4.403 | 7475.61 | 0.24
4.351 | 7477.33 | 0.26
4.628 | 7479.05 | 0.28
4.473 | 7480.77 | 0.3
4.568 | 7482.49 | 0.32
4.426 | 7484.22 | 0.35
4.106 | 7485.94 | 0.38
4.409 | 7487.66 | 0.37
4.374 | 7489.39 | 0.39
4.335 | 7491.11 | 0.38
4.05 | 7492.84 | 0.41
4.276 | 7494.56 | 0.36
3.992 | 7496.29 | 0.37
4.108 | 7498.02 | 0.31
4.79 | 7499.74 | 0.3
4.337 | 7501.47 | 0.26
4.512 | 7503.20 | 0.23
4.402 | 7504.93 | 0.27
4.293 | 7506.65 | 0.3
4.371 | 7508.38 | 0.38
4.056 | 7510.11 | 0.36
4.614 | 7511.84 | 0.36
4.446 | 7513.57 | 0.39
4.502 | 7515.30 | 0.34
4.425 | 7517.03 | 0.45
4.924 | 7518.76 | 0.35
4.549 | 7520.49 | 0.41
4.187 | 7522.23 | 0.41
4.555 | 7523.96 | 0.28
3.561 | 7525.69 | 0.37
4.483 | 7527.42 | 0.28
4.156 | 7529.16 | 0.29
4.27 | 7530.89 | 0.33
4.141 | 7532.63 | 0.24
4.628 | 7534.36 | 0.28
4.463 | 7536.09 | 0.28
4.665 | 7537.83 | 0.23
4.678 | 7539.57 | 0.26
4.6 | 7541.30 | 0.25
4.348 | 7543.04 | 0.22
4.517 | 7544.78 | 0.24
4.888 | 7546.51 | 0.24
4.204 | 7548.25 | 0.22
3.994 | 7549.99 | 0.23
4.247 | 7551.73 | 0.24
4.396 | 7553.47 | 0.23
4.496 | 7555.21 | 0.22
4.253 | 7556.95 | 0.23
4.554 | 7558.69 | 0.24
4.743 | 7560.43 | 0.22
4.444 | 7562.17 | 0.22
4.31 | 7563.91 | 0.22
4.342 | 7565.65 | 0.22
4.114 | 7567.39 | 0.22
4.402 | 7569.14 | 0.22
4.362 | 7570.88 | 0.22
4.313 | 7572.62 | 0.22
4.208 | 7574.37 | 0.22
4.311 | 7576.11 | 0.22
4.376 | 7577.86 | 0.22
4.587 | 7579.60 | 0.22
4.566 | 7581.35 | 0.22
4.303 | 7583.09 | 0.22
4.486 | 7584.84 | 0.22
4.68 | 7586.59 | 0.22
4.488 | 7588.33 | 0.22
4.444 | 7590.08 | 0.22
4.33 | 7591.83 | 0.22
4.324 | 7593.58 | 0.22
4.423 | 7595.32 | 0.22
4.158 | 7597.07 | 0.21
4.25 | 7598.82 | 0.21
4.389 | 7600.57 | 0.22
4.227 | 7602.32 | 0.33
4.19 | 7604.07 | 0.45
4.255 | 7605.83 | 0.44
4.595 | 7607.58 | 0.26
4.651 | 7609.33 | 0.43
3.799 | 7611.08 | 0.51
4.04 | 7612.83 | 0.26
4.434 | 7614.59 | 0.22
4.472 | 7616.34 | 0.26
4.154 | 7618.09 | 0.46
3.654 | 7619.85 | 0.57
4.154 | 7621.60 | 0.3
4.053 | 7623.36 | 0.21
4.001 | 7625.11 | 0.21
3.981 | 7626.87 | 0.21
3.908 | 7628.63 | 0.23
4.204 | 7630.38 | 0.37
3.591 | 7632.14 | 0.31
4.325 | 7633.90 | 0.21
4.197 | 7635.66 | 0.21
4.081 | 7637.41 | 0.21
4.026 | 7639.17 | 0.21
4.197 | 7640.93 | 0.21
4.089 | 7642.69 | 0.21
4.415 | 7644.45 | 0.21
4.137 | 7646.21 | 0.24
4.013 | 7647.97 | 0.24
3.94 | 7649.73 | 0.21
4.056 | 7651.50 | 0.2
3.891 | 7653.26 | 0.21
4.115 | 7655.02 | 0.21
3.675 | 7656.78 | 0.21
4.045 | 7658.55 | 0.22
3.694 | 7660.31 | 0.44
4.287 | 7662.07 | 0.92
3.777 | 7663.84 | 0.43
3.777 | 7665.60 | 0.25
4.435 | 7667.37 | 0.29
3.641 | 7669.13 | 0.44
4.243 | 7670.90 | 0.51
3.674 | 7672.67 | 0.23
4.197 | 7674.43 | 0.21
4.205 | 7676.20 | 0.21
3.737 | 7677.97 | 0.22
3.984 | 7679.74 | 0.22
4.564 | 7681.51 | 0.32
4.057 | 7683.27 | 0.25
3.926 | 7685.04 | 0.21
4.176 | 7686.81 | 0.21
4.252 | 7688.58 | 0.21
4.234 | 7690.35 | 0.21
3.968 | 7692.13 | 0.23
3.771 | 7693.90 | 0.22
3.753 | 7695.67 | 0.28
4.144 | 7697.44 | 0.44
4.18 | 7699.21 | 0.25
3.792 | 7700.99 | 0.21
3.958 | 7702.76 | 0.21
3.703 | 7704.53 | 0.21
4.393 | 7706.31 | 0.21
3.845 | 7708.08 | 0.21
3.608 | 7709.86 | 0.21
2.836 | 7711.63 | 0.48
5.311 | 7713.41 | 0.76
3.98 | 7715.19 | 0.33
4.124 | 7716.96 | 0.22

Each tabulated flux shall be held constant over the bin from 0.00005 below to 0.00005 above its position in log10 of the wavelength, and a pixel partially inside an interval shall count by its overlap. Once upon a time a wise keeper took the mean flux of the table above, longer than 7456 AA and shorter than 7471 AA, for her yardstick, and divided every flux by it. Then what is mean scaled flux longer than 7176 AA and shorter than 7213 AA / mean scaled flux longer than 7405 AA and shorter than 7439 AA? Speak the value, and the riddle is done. 0.89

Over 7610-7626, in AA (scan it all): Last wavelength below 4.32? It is 7625.11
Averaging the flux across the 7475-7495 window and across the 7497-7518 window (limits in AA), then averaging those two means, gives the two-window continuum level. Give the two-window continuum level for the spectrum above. 4.39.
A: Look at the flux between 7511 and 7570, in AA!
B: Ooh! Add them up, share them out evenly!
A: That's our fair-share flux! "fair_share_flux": 4.41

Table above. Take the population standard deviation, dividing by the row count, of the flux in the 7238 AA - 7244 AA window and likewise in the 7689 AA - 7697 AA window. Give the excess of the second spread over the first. -0.18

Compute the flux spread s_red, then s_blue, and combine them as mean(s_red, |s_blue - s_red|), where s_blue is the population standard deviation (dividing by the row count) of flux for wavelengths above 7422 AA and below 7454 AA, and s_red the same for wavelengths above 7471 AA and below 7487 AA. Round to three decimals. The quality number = 0.098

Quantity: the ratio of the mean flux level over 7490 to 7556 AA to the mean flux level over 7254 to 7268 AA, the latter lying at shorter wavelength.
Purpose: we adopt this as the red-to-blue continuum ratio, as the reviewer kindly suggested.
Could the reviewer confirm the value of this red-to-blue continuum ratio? 1.06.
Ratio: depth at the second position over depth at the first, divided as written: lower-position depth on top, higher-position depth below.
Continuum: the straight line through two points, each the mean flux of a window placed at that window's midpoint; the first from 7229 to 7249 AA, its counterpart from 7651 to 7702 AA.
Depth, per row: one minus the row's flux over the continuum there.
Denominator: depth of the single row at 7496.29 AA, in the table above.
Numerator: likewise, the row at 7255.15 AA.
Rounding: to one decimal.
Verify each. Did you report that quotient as -1.6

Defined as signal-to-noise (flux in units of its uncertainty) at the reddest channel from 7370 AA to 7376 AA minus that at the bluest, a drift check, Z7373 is 2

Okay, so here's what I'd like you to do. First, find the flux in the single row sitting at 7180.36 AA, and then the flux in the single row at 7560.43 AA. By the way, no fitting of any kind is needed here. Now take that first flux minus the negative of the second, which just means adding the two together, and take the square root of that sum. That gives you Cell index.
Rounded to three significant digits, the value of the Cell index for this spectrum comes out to 2.93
